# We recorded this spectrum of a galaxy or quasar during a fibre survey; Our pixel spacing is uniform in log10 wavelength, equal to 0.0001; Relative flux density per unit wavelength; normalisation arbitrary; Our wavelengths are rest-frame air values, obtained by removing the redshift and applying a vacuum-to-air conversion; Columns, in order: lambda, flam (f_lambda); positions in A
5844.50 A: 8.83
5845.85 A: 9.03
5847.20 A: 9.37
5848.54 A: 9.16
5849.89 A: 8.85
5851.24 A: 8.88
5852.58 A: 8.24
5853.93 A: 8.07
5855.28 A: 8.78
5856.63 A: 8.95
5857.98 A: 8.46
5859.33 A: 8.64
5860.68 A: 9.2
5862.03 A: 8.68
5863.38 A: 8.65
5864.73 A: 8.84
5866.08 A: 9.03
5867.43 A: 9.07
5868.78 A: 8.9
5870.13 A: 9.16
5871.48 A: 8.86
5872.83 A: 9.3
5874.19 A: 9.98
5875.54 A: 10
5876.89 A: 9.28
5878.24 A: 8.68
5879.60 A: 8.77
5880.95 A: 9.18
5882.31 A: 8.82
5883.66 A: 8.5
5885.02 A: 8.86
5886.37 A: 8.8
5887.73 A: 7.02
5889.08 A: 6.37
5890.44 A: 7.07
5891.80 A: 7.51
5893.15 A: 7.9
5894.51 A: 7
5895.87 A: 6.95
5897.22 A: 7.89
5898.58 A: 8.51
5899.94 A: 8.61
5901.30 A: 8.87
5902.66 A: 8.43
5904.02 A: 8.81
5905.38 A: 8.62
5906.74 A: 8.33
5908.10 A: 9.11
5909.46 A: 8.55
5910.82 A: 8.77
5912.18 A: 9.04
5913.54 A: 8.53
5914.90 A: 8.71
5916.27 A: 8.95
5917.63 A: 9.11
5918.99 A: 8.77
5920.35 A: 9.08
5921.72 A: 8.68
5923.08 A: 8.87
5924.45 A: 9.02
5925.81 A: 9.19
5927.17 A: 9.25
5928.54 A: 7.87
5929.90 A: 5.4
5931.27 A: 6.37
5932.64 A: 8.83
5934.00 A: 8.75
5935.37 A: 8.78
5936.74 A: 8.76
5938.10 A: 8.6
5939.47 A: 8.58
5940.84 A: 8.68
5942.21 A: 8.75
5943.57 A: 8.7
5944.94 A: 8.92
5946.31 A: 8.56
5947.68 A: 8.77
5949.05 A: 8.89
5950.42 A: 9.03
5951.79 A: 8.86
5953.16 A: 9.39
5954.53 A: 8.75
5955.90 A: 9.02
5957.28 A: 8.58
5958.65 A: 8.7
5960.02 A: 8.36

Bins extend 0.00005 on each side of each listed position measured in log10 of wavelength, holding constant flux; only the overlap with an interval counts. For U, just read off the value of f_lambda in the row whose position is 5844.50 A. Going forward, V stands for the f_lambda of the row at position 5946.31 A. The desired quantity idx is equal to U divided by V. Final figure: 1.032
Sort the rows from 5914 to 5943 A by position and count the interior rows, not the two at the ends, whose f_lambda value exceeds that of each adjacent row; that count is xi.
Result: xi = 5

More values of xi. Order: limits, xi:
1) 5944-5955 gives 2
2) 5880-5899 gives 2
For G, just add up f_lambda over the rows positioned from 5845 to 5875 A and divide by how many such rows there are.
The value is 8.9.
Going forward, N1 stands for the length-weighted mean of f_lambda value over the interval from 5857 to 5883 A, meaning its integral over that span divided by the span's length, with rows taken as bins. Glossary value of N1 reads 9.03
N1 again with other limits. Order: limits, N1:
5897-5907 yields 8.54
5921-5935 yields 8.23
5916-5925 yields 8.92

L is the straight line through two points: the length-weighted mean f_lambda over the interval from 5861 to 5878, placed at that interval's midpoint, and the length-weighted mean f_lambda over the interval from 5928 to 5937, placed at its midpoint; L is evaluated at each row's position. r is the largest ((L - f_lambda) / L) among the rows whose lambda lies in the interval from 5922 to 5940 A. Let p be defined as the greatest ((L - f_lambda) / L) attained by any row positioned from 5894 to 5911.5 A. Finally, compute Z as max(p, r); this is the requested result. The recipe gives 0.31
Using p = 0.19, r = 0.31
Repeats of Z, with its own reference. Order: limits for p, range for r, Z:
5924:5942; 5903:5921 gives 0.31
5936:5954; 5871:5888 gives 0.20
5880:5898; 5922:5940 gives 0.31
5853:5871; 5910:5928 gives 0.15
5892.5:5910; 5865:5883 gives 0.19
